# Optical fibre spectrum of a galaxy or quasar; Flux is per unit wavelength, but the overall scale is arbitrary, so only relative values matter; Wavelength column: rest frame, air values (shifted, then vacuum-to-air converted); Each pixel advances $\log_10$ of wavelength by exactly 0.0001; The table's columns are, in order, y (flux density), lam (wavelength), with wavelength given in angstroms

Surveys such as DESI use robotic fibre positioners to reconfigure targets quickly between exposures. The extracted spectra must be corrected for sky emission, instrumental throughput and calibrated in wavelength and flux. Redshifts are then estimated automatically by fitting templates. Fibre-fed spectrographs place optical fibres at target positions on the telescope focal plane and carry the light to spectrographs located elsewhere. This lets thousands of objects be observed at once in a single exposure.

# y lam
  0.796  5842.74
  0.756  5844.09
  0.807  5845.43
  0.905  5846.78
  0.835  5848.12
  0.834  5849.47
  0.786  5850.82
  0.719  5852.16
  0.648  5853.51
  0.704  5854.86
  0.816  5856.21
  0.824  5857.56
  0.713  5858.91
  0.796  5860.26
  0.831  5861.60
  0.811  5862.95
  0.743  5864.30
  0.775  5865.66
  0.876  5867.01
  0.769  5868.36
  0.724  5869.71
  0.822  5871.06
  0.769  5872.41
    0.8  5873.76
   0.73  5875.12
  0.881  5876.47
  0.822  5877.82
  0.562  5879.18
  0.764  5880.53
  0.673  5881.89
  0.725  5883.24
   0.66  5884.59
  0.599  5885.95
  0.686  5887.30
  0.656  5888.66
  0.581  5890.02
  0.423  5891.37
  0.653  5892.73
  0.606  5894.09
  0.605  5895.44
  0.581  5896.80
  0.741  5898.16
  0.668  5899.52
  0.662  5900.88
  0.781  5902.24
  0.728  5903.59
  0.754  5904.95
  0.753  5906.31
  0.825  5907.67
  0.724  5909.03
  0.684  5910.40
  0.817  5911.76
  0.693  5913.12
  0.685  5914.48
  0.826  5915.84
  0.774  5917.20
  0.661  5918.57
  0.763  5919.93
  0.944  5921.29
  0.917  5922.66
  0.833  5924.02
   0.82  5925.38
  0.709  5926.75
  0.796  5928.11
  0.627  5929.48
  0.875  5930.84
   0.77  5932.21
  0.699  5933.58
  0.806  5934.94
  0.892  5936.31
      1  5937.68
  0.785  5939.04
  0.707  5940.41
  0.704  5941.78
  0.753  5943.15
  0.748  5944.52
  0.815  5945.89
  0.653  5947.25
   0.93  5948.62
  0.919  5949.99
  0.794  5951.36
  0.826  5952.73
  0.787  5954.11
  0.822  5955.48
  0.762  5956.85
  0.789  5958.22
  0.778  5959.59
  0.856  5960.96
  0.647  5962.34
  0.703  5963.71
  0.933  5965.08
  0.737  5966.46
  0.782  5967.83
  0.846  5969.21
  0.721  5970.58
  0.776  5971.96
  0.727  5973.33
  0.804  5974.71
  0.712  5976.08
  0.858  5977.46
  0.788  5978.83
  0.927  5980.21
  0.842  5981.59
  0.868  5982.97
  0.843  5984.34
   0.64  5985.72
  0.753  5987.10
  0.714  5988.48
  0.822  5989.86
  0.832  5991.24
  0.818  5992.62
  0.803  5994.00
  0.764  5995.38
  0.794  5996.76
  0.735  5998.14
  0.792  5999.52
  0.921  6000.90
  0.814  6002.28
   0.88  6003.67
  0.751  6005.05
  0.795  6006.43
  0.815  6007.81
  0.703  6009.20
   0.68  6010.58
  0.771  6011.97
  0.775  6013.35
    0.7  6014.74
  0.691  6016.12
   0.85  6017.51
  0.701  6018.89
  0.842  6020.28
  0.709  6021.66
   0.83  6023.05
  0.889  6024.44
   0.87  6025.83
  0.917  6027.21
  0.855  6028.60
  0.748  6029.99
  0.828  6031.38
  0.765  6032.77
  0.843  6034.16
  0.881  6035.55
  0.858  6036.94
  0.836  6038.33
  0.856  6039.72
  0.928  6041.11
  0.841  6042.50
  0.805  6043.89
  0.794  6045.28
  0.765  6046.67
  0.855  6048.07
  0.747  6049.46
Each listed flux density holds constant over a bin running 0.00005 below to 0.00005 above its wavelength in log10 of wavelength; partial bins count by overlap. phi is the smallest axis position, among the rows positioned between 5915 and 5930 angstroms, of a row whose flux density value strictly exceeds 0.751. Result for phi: 5915.84 angstroms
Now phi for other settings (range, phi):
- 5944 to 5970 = 5945.89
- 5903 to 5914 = 5904.95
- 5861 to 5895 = 5861.60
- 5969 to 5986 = 5969.21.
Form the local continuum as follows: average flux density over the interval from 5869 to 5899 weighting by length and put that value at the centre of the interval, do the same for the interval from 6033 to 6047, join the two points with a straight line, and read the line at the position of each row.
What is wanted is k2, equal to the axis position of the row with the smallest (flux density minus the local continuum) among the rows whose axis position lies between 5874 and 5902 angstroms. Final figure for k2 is 5891.37 angstroms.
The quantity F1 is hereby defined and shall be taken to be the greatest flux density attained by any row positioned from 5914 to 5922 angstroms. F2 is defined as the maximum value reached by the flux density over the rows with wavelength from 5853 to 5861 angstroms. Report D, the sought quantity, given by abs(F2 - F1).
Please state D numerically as 0.12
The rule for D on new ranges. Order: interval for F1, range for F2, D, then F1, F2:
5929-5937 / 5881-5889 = 0.17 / 0.892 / 0.725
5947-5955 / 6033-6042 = 0.00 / 0.93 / 0.928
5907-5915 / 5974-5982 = 0.10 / 0.825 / 0.927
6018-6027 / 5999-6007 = 0.03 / 0.889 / 0.921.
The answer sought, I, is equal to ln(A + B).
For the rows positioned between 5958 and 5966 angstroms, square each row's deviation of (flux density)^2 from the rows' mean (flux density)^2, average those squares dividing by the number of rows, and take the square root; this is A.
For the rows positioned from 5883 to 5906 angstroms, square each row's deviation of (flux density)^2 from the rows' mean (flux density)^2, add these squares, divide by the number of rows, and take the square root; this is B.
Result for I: -1.38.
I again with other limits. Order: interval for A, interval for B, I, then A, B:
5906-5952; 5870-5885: -1.31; 0.15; 0.124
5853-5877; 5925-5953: -1.42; 0.09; 0.149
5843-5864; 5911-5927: -1.44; 0.10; 0.138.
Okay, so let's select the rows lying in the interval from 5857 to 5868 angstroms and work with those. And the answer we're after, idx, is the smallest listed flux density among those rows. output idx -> 0.713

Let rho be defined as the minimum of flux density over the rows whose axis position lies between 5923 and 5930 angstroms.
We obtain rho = 0.627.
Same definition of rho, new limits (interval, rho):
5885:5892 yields 0.423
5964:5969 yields 0.737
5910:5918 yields 0.684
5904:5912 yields 0.684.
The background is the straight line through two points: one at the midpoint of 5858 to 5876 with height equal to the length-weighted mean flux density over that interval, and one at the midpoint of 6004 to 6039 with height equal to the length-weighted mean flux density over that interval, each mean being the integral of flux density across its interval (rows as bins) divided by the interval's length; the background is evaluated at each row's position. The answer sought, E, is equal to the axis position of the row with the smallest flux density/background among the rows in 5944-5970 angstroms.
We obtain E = 5962.34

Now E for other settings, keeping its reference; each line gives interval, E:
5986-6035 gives 6010.58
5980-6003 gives 5985.72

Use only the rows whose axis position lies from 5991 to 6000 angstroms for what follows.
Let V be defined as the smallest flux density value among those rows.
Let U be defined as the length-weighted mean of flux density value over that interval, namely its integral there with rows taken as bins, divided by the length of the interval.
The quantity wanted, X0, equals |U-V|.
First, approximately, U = 0.789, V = 0.735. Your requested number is 0.05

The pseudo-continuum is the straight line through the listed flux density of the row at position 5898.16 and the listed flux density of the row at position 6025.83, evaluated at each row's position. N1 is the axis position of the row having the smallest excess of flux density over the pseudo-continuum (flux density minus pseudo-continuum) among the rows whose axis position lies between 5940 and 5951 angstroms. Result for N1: 5947.25 angstroms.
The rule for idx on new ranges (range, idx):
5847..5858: 0.648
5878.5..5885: 0.562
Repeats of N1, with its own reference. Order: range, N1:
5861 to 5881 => 5879.18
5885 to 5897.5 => 5891.37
